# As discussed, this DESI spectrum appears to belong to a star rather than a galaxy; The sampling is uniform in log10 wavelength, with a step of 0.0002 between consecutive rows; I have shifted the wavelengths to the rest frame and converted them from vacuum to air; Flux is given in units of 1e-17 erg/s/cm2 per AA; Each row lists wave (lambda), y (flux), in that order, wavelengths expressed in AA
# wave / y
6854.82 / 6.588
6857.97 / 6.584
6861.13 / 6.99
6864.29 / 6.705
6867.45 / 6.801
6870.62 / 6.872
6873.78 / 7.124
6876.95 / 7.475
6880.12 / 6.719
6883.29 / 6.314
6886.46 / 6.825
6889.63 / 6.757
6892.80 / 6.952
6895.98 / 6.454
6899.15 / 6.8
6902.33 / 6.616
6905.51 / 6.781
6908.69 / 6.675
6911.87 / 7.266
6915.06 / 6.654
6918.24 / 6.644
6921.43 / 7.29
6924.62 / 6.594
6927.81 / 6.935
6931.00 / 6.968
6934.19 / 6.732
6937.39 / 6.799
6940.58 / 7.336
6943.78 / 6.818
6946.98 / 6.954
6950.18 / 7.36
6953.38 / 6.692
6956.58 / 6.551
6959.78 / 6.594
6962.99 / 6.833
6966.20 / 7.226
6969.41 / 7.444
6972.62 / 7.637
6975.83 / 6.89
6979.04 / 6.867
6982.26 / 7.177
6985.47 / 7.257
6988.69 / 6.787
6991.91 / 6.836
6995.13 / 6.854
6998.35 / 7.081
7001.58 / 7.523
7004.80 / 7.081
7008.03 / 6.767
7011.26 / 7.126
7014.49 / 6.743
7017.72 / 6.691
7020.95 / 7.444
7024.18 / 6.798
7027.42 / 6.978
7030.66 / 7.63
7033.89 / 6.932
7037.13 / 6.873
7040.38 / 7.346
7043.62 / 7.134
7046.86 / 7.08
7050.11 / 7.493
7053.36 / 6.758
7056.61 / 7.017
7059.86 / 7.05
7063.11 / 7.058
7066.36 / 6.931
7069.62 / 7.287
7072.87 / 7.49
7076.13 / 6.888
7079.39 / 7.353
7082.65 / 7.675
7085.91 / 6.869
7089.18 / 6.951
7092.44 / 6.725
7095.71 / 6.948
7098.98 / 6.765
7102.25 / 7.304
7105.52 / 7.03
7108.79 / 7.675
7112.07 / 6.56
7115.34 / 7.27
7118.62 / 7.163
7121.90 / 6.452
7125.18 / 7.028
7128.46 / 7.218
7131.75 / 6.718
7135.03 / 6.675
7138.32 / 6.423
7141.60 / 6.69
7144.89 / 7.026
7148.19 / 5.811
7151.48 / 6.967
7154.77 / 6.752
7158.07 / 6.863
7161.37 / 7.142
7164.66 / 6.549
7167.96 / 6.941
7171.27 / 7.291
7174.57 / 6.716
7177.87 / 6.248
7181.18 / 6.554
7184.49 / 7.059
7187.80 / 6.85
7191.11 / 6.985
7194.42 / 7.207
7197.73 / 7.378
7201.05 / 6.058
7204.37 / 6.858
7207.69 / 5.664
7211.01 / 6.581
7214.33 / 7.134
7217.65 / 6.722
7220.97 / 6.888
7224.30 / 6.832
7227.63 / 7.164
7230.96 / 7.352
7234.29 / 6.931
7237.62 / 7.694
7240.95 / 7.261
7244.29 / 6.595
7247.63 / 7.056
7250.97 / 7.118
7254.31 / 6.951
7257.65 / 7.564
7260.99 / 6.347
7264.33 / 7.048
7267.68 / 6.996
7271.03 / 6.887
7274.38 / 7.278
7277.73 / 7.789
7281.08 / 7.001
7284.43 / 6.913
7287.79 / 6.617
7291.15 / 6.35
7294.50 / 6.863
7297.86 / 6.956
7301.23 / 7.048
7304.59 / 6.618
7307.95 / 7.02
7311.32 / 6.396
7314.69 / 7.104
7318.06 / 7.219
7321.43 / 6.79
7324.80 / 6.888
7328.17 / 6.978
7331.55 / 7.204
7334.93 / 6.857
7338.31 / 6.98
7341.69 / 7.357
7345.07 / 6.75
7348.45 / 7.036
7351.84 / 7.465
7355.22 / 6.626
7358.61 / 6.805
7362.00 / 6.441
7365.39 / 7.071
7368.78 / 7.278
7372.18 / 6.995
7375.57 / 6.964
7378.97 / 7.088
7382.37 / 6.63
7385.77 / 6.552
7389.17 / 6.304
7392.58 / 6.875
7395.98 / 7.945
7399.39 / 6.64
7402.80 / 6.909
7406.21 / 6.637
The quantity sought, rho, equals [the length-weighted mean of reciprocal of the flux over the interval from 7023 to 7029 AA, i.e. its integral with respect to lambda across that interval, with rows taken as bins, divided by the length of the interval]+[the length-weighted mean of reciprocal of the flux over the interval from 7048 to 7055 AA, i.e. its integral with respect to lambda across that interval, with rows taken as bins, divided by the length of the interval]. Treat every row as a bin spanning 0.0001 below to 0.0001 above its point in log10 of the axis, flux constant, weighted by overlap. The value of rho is 0.286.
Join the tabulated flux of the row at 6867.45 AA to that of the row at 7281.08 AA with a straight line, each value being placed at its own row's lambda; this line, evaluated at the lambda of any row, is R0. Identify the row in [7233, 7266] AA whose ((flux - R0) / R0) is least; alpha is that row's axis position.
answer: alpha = 7260.99 AA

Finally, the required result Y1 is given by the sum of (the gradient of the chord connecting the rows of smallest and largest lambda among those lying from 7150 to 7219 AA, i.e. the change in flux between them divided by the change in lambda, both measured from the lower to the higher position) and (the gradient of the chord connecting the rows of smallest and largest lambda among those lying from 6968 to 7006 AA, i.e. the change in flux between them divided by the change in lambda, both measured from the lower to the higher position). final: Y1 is -0.014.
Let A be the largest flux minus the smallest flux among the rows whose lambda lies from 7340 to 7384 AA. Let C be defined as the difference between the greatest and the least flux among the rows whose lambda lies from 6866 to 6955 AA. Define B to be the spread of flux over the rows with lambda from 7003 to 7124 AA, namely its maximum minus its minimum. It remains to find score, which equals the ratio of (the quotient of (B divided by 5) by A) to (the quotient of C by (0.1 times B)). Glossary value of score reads 0.03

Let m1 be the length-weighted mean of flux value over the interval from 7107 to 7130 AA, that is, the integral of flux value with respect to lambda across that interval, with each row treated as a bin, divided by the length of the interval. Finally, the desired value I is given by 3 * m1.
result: 21.2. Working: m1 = 7.05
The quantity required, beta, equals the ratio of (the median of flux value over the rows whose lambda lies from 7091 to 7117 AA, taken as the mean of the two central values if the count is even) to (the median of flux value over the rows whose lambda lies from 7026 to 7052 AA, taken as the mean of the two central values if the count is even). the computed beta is 0.98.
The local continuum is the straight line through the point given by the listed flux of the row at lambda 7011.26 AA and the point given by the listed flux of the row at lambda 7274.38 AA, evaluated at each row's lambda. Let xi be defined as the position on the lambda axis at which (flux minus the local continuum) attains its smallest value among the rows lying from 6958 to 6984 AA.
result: 6959.78 AA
